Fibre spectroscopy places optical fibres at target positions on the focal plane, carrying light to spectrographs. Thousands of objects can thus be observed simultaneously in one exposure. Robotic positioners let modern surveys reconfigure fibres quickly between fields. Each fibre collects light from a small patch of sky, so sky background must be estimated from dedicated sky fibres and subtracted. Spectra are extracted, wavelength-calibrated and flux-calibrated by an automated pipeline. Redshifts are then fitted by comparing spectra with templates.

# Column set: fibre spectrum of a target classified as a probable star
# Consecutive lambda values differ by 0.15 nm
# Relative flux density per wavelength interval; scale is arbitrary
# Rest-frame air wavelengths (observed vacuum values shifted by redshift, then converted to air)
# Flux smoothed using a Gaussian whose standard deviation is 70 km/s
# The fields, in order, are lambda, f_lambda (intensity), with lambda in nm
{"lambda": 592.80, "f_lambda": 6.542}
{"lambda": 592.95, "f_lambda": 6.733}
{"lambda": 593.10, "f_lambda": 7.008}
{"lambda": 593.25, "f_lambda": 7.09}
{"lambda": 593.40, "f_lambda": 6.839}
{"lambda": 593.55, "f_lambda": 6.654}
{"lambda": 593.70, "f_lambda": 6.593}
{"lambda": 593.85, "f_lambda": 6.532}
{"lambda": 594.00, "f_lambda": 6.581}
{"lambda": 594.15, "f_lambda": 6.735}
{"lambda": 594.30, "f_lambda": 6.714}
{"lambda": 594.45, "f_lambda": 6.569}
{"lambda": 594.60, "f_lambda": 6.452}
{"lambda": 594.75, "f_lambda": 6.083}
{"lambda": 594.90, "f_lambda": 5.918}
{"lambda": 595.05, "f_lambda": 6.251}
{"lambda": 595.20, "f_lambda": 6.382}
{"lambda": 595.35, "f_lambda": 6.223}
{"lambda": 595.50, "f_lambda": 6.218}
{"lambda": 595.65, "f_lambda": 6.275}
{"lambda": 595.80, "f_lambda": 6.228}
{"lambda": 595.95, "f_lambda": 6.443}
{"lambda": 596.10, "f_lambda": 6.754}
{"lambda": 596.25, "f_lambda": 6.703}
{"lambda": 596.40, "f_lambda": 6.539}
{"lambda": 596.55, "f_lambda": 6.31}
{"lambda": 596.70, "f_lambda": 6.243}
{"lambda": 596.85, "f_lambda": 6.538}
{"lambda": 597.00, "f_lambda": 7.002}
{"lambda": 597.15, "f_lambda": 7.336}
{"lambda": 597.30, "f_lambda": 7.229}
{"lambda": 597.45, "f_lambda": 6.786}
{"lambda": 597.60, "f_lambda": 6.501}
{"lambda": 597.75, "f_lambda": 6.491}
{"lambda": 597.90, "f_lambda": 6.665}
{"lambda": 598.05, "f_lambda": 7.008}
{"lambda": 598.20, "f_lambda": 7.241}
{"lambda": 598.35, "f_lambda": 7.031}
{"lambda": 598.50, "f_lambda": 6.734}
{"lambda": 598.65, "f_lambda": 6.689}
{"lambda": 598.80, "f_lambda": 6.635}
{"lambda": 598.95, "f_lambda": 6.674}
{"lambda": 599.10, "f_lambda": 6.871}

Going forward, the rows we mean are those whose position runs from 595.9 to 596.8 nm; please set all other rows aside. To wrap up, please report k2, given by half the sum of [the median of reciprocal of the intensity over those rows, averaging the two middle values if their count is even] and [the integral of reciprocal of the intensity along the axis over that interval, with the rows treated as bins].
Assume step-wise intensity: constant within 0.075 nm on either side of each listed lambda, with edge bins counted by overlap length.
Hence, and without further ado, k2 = 0.146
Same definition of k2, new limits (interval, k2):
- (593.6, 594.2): 0.121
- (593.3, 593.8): 0.112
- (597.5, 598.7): 0.163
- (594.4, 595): 0.128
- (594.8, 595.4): 0.129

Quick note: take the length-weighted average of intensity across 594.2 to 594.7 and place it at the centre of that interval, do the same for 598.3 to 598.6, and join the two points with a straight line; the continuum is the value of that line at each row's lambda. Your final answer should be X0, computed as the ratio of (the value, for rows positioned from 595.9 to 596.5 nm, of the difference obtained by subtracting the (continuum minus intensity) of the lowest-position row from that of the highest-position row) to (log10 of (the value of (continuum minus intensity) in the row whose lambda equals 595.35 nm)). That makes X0 0.2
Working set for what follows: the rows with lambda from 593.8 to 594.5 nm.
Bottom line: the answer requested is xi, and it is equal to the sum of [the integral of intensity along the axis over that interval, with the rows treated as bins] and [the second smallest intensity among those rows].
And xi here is 11.2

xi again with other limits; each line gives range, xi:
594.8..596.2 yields 15.0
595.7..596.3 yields 10.4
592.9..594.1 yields 14.7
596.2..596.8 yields 10.2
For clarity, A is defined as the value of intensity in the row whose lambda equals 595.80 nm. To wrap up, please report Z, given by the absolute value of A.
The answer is 6.23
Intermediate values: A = 6.228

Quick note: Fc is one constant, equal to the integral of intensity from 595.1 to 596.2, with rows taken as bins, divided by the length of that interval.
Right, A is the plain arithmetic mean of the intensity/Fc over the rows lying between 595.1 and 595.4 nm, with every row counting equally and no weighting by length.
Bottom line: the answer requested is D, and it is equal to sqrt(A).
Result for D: 1.00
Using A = 0.99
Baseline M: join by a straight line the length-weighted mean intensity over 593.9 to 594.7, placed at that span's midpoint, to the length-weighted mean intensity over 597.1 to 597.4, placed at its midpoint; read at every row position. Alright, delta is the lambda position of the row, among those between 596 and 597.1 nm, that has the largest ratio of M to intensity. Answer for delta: 596.70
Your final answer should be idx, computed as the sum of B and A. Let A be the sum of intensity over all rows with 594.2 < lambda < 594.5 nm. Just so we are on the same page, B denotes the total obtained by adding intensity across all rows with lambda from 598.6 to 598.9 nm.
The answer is 26.6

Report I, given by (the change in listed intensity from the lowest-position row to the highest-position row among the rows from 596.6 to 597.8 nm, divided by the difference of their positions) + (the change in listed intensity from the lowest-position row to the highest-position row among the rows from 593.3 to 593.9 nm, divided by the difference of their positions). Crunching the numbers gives -0.4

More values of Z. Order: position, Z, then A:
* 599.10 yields 6.87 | 6.871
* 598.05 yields 7.01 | 7.008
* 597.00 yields 7.00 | 7.002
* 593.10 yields 7.01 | 7.008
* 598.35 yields 7.03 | 7.031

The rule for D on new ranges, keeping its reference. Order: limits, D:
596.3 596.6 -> 1.00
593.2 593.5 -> 1.05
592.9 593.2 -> 1.04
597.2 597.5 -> 1.05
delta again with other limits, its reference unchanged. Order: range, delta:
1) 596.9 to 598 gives 597.75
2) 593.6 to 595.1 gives 594.90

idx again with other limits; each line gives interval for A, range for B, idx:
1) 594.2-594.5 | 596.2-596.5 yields 26.5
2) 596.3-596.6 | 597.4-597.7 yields 26.1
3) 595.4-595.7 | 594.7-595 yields 24.5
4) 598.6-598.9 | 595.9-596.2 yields 26.5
